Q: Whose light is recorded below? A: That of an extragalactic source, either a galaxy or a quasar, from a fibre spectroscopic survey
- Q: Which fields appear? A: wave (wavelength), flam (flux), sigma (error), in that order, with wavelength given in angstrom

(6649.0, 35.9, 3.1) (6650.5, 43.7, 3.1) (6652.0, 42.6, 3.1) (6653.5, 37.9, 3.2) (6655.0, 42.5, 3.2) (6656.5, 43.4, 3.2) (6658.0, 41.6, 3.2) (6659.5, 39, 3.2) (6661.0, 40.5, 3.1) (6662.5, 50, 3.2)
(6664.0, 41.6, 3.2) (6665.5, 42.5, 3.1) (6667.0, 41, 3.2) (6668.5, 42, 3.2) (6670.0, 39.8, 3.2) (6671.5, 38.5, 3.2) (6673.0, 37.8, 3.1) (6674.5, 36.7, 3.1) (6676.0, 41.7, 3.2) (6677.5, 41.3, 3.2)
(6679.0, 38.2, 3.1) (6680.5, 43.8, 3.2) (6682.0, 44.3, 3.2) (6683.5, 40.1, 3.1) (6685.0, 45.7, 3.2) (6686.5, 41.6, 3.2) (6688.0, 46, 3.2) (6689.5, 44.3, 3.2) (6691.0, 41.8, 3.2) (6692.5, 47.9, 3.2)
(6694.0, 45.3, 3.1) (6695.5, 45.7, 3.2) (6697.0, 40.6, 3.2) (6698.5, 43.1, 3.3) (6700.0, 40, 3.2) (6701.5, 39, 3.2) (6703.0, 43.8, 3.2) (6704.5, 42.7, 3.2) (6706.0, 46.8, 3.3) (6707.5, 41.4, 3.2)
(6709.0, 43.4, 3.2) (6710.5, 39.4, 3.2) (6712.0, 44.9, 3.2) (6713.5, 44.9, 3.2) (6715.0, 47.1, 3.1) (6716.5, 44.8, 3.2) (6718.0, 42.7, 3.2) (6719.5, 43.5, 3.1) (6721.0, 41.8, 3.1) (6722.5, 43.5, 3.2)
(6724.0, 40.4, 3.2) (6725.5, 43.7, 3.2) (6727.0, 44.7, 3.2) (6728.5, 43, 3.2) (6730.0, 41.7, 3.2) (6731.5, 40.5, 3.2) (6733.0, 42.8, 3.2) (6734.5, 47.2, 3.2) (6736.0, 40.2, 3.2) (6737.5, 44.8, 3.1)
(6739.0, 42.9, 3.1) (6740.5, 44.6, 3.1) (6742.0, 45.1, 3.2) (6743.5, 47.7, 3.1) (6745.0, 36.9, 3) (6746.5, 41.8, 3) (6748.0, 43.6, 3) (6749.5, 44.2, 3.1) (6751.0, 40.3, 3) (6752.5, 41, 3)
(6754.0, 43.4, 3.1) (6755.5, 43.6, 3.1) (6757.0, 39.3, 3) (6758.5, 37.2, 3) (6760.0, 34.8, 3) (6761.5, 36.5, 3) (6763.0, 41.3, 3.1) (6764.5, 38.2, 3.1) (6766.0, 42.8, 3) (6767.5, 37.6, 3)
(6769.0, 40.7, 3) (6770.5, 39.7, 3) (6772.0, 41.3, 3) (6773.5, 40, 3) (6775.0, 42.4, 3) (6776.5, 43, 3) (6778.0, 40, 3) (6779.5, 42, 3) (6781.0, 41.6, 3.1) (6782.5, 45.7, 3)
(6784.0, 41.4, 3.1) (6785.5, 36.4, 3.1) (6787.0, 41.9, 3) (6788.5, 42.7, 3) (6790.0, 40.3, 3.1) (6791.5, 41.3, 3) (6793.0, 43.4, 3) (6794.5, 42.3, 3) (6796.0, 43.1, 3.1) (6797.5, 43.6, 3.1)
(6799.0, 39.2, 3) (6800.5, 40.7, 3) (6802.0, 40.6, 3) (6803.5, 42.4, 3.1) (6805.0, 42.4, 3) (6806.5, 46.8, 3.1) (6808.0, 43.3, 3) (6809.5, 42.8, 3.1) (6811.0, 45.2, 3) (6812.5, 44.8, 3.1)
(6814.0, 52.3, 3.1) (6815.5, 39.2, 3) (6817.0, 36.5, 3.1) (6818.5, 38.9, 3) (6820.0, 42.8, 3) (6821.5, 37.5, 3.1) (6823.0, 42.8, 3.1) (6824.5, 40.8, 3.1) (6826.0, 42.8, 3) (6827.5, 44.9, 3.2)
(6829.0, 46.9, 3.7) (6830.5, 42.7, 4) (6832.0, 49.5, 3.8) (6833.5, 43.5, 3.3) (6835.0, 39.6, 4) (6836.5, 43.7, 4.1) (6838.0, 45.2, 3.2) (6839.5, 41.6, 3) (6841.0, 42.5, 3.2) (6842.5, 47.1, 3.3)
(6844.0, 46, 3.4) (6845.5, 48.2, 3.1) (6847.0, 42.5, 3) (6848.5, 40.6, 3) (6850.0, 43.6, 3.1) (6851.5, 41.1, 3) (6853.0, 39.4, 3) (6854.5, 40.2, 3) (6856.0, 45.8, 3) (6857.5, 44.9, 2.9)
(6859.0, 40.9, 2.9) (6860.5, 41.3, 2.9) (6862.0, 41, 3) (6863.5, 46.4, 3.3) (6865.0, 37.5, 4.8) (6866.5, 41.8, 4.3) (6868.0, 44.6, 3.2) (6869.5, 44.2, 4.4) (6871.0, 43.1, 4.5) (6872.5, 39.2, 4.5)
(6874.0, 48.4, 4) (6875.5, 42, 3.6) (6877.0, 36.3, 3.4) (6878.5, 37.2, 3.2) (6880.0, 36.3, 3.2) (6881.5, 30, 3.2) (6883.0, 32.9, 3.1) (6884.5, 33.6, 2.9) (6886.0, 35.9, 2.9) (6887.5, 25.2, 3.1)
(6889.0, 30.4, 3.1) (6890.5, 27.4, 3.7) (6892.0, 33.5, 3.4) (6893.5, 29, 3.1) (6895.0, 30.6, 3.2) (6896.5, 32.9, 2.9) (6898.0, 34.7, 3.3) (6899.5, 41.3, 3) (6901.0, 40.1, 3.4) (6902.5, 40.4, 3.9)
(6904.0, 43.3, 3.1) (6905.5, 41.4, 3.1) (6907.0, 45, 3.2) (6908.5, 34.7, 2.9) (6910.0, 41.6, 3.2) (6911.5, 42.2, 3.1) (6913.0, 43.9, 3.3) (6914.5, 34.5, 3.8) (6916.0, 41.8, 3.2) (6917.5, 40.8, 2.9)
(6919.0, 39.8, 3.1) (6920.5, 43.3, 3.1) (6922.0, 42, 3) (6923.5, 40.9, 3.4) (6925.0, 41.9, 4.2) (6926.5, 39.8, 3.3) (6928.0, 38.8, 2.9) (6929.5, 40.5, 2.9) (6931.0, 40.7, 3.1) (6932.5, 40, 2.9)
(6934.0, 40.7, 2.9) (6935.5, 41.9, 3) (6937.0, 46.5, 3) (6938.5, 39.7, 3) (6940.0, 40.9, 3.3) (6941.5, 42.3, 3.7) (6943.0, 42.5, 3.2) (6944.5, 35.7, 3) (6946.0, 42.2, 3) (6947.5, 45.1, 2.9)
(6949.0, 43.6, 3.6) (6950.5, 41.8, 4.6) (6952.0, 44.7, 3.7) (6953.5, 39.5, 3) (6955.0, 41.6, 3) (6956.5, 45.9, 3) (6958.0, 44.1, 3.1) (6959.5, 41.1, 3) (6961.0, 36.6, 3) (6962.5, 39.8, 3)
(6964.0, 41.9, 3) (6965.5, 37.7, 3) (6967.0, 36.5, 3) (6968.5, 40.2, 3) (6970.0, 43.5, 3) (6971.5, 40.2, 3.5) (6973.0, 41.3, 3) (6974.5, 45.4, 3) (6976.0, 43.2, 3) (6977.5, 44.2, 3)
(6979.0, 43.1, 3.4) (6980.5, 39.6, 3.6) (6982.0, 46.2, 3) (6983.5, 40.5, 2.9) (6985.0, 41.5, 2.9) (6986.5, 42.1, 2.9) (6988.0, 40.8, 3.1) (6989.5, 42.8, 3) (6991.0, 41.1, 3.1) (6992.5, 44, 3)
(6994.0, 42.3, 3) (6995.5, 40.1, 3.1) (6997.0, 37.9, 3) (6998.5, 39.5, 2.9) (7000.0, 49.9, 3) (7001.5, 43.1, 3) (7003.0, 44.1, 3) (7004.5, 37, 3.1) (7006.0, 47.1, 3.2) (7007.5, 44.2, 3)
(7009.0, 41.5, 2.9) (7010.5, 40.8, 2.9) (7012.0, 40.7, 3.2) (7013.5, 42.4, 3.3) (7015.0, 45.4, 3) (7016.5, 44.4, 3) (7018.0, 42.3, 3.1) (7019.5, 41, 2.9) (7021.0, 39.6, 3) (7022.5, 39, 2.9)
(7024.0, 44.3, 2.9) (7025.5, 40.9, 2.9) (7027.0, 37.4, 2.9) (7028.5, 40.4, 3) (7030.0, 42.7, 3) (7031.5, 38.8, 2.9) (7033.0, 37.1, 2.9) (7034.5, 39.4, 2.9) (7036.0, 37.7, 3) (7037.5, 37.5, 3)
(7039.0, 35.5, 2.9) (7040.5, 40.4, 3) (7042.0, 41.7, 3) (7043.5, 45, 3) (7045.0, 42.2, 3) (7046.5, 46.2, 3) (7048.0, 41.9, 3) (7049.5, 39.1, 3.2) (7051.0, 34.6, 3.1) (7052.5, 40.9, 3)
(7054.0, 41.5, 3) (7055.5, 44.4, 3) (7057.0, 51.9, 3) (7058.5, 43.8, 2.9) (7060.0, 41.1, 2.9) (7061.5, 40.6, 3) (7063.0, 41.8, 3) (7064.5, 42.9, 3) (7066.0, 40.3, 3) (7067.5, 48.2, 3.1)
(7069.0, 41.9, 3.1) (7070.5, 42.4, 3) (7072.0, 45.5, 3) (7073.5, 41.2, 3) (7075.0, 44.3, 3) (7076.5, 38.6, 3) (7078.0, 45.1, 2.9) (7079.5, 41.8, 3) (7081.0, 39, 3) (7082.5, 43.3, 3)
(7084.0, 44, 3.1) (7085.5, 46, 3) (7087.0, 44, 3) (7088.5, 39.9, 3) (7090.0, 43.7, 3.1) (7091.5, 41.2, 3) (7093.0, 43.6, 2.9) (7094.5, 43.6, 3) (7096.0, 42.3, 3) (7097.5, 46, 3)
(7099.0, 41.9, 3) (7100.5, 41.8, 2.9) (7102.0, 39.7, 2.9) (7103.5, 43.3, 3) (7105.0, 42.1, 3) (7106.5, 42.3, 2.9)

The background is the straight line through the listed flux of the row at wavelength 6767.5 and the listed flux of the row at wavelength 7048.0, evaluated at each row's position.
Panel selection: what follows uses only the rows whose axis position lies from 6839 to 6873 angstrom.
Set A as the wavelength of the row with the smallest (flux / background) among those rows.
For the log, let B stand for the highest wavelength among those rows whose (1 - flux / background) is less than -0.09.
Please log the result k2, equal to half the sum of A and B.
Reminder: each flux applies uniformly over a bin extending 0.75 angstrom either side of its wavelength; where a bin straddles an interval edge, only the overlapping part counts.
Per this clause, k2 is 6868.0 angstrom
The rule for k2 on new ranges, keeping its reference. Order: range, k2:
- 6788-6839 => 6827.5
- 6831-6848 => 6841.0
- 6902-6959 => 6935.5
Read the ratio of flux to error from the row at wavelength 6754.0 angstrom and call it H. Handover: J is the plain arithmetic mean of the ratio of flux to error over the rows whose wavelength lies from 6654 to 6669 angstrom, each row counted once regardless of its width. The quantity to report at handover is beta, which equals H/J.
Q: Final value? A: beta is 1.05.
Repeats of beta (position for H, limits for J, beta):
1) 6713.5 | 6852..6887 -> 1.18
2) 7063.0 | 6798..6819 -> 1.00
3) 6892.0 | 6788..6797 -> 0.71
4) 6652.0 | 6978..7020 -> 0.99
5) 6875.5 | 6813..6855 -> 0.88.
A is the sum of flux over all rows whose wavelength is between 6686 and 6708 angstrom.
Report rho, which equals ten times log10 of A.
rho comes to 28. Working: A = 650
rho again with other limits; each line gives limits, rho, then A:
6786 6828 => 31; 1185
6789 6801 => 25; 334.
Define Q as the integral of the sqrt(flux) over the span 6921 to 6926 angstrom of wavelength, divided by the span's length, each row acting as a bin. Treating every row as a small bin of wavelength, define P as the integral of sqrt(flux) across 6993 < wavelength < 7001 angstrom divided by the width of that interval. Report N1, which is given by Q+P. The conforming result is 12.9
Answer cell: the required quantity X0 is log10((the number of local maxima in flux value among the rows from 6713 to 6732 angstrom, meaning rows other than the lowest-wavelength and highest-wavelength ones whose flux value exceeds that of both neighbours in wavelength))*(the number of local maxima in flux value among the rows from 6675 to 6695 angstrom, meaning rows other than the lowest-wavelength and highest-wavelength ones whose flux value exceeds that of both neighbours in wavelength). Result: 2.4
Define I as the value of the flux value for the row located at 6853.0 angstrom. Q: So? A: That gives 39.4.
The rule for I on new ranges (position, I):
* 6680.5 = 43.8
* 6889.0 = 30.4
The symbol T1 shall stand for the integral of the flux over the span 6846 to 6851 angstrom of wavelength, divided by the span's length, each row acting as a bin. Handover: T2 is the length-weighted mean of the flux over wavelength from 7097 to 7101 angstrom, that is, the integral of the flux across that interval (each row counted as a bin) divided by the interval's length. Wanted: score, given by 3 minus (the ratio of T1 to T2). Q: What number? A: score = 2.02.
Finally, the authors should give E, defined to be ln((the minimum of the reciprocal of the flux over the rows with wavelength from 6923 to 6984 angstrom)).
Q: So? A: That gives -3.84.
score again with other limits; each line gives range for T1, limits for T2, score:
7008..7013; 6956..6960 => 2.06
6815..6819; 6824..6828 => 2.11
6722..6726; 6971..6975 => 2.00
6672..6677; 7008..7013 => 2.06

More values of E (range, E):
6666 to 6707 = -3.87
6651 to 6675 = -3.91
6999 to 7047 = -3.91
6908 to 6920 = -3.78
